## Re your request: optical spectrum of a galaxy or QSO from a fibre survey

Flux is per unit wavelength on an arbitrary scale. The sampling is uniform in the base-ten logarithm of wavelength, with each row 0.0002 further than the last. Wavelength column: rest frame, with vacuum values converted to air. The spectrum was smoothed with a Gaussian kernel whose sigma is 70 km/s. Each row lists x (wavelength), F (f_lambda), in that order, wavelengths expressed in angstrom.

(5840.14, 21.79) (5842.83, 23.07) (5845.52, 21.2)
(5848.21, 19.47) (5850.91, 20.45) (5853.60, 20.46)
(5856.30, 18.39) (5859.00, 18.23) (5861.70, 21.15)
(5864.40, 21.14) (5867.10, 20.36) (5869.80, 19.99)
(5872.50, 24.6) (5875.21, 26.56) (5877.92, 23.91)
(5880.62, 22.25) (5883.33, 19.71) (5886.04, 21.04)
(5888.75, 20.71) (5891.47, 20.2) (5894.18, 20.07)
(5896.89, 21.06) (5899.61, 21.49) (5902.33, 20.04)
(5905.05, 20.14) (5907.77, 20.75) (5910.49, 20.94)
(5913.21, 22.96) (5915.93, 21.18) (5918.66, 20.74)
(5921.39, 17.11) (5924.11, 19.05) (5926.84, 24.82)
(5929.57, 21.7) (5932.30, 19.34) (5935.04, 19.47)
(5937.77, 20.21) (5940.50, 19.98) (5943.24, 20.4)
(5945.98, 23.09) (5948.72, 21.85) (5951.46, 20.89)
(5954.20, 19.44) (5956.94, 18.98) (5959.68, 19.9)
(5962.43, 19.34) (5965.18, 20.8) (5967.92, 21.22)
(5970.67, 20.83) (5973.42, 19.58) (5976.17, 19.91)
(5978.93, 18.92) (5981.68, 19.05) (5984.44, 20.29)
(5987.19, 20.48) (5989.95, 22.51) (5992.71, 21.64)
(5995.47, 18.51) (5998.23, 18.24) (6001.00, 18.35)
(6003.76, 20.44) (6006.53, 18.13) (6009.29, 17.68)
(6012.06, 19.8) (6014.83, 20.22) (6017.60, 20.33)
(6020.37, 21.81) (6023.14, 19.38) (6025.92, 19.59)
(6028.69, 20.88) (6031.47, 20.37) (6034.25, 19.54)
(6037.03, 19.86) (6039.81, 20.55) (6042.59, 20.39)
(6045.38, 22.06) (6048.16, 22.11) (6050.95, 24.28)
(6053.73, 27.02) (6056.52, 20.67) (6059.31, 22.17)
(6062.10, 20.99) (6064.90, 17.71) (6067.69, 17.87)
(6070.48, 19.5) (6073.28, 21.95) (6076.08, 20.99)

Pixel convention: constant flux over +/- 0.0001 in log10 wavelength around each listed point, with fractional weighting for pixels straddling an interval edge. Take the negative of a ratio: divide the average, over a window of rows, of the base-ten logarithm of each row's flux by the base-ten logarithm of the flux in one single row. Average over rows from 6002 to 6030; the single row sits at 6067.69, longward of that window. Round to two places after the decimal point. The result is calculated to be -1.04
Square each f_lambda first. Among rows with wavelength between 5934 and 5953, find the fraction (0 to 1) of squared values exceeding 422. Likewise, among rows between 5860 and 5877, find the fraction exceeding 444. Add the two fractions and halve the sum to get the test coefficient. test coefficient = 0.55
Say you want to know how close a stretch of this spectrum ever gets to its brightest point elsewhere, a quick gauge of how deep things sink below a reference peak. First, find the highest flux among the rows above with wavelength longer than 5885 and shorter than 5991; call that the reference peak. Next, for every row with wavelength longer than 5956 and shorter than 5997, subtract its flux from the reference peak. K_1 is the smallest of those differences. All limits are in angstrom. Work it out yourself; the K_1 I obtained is 2.3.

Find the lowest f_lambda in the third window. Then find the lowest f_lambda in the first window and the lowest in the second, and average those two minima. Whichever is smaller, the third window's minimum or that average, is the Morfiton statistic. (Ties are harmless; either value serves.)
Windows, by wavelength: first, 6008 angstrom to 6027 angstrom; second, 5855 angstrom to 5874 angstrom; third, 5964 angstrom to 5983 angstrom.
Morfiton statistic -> 18.0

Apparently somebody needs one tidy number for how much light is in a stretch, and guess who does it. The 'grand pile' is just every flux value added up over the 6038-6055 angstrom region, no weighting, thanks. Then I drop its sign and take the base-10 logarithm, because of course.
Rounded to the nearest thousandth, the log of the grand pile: 2.135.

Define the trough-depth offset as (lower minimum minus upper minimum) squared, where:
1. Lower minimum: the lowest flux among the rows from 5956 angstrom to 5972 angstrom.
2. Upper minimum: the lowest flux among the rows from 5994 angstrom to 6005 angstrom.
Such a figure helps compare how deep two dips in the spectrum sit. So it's 0.55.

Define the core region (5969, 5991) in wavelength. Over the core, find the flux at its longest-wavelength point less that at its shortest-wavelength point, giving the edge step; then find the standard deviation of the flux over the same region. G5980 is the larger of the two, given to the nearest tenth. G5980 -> 1.7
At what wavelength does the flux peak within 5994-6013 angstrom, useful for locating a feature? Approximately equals 6003.76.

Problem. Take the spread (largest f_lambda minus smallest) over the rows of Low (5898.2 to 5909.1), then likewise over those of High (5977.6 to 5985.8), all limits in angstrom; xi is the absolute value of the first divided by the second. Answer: 1.1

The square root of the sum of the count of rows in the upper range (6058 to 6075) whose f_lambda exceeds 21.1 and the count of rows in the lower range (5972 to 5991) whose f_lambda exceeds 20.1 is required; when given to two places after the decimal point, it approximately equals 2.24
